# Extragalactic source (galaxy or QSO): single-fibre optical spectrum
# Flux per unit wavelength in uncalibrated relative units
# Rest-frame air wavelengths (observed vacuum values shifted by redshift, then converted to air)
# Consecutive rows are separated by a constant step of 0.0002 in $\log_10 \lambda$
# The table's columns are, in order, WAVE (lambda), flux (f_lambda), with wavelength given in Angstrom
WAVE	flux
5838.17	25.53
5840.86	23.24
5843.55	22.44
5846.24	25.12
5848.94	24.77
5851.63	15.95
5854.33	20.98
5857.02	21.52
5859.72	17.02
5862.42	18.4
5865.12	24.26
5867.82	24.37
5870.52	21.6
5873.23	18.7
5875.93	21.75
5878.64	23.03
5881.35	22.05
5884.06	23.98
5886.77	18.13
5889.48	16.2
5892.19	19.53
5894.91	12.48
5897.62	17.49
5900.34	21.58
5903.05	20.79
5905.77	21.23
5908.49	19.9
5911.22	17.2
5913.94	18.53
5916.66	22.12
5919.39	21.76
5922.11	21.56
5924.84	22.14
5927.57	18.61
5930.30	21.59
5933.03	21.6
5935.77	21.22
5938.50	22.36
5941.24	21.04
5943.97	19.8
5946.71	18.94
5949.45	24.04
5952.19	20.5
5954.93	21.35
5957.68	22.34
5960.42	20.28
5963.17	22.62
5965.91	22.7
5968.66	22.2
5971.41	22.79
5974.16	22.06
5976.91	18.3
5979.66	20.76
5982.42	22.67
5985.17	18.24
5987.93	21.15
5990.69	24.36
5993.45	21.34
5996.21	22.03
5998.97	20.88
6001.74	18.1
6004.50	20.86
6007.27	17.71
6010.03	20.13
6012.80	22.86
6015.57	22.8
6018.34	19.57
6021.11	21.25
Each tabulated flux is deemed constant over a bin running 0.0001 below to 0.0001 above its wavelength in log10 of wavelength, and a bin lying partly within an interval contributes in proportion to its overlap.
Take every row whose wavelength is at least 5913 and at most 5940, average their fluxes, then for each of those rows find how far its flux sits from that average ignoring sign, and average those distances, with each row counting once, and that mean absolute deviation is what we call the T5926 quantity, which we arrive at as 1.03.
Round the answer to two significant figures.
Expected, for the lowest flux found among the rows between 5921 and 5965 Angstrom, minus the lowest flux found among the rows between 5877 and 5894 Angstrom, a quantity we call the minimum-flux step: 2.4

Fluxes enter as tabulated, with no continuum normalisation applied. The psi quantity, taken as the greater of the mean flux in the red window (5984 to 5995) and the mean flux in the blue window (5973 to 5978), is 21.3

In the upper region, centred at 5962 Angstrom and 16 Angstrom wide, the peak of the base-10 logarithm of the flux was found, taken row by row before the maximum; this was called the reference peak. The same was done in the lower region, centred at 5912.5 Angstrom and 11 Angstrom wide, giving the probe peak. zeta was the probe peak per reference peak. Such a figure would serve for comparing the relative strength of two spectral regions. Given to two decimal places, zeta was 0.99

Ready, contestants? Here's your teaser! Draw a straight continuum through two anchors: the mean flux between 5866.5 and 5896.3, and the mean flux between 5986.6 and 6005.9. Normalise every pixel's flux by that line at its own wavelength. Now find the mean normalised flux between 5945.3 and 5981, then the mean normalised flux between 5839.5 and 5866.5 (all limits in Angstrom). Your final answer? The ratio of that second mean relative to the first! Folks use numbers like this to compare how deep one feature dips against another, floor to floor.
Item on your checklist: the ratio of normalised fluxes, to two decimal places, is 1.05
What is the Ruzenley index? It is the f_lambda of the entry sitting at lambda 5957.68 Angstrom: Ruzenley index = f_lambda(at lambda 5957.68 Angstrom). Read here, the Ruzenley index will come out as 22.34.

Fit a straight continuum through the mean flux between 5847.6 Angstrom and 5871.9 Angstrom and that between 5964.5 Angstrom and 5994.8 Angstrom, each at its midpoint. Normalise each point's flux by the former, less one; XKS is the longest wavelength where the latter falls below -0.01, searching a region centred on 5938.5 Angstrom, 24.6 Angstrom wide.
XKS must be 5946.71 Angstrom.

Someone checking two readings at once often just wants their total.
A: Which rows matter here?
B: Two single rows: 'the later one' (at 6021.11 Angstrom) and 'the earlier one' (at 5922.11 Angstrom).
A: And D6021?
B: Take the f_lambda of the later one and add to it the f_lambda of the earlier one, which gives 42.8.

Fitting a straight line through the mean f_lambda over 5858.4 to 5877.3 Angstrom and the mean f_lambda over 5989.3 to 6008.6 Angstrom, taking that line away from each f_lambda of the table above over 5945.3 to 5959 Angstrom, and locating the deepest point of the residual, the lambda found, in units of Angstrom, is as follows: 5946.71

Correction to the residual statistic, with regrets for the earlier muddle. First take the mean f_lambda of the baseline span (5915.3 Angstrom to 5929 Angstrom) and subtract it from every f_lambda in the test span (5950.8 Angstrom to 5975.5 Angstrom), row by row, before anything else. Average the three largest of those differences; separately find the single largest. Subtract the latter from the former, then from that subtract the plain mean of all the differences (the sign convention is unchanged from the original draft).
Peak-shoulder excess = -0.72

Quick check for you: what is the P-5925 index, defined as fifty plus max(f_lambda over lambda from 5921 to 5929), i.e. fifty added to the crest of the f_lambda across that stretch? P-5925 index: 72.1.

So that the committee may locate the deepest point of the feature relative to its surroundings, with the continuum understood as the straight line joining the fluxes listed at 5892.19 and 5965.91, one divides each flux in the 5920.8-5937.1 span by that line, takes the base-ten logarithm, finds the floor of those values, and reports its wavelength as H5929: 5927.57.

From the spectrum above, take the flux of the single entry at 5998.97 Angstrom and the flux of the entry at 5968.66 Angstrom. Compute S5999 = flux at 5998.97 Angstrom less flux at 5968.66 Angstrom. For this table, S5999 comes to -1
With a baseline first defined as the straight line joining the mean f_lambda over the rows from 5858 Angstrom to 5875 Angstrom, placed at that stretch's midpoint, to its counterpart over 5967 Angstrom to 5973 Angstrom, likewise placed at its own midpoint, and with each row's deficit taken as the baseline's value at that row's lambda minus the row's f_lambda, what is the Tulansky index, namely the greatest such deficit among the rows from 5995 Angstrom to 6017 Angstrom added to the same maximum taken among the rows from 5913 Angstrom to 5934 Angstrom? 8.6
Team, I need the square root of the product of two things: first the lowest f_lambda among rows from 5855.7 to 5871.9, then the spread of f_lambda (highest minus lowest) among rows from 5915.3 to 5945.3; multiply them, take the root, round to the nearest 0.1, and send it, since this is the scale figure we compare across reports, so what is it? 8.0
